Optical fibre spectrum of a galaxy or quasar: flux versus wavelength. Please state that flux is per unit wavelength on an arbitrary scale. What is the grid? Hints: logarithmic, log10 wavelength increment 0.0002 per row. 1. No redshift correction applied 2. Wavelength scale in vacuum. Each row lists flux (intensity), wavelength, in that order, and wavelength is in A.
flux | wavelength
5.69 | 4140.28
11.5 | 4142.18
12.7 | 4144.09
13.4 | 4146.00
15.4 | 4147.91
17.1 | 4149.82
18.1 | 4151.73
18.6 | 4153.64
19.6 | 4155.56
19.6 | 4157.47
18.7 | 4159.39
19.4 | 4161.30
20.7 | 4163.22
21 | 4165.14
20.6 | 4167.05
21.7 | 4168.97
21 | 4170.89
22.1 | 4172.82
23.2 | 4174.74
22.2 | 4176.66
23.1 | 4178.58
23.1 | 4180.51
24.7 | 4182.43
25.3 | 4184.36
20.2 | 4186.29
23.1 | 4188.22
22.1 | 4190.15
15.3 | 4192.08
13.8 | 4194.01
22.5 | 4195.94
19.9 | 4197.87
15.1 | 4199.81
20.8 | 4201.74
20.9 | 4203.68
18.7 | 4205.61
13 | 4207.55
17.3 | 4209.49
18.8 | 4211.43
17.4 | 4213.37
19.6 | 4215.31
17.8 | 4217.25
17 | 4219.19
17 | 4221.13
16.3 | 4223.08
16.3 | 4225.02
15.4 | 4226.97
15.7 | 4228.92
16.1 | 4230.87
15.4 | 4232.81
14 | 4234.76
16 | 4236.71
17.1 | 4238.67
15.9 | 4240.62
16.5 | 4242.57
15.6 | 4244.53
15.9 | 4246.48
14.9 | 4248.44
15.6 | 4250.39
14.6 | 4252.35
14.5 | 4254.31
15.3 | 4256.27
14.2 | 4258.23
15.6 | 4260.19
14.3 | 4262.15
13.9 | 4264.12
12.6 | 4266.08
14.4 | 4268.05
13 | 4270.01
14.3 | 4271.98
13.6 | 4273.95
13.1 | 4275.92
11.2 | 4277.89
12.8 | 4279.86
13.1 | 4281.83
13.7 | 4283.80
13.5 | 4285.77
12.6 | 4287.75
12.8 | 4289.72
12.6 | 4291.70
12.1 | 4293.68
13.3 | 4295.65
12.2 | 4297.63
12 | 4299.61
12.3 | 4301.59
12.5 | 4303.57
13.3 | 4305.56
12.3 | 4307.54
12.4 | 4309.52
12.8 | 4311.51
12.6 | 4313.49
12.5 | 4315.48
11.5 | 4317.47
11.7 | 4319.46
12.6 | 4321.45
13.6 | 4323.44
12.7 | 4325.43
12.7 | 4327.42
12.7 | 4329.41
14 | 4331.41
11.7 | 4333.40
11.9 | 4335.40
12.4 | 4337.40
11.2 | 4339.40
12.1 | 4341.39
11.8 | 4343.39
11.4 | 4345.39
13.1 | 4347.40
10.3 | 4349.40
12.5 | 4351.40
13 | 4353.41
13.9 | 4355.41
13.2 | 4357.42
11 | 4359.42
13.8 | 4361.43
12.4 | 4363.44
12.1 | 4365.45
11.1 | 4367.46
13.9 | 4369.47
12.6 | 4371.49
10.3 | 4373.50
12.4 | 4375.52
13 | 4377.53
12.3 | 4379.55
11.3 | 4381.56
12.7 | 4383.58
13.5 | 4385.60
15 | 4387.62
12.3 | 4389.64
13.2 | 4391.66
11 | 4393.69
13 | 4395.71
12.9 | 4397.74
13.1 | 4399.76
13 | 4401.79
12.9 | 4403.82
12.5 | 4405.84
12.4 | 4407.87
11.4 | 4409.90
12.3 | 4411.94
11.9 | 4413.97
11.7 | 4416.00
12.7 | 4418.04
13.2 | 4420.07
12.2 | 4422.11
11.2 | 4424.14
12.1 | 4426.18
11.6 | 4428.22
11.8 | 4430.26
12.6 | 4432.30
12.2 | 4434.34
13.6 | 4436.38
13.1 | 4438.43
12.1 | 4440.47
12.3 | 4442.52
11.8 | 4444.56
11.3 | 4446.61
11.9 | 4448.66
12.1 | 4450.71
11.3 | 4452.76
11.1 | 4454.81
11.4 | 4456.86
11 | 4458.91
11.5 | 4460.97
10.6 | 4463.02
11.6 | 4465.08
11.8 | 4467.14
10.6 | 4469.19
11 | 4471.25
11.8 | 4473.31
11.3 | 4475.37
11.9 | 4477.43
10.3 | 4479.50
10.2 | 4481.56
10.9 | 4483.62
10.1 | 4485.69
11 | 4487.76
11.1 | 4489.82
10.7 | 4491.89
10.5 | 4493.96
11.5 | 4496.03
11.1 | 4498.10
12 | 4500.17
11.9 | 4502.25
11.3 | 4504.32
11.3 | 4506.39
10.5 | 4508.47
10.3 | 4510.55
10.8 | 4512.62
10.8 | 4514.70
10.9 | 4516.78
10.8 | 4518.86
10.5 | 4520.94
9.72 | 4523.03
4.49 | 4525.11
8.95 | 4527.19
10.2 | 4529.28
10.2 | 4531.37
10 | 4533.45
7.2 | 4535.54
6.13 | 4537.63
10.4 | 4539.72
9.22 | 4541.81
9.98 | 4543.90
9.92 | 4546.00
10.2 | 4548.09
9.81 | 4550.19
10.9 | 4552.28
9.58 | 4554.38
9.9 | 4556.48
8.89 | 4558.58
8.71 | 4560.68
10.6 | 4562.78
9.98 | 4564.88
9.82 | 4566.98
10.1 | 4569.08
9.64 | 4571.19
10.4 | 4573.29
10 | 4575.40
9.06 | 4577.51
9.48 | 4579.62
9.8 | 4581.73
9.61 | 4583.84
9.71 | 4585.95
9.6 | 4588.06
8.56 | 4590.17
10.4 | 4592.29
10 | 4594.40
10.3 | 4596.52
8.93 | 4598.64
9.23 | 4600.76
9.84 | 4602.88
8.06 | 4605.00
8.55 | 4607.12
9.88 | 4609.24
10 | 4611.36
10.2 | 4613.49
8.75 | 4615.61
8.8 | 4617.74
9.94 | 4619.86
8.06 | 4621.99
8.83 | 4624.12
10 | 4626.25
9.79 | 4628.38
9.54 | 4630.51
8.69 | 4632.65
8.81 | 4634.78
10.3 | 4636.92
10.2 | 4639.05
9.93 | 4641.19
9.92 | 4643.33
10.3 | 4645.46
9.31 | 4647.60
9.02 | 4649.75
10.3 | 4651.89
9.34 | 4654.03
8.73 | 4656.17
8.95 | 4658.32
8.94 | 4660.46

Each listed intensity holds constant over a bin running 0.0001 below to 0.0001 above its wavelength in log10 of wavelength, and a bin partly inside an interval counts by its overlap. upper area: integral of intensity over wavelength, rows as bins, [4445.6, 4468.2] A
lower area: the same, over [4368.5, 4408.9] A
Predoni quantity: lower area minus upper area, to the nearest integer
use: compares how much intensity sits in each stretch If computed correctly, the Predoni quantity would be 254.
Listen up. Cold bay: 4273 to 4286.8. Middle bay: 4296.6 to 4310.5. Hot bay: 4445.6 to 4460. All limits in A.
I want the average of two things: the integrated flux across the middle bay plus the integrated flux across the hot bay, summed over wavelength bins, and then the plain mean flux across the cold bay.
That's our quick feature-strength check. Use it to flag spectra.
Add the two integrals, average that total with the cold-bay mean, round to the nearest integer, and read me 175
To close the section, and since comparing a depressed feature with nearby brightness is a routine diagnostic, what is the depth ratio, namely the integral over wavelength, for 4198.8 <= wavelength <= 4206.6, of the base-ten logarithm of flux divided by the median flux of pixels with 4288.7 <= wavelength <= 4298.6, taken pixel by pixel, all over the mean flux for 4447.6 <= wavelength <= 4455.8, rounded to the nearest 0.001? 0.115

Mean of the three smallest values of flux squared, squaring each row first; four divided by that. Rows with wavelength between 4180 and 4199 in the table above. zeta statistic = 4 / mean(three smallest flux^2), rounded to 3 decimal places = 0.015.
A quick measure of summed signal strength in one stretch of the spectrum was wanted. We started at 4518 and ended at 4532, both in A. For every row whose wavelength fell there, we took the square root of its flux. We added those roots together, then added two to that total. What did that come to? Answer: 23.1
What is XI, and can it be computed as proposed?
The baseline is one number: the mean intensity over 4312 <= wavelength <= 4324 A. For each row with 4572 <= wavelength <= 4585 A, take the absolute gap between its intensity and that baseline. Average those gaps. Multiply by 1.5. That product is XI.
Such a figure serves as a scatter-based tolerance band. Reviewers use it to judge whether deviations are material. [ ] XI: 4.0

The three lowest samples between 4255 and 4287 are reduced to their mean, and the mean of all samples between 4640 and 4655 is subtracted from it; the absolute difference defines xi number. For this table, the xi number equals 2.5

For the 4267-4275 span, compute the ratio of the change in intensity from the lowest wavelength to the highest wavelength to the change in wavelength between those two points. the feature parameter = -0.14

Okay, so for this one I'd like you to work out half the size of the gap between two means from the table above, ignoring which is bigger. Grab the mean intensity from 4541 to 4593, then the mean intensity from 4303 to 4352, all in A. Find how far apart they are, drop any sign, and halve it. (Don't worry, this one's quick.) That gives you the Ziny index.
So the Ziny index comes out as 1.29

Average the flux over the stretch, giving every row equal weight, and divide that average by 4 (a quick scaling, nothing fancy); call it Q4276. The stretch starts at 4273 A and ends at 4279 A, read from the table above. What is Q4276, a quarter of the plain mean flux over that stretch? 3.16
